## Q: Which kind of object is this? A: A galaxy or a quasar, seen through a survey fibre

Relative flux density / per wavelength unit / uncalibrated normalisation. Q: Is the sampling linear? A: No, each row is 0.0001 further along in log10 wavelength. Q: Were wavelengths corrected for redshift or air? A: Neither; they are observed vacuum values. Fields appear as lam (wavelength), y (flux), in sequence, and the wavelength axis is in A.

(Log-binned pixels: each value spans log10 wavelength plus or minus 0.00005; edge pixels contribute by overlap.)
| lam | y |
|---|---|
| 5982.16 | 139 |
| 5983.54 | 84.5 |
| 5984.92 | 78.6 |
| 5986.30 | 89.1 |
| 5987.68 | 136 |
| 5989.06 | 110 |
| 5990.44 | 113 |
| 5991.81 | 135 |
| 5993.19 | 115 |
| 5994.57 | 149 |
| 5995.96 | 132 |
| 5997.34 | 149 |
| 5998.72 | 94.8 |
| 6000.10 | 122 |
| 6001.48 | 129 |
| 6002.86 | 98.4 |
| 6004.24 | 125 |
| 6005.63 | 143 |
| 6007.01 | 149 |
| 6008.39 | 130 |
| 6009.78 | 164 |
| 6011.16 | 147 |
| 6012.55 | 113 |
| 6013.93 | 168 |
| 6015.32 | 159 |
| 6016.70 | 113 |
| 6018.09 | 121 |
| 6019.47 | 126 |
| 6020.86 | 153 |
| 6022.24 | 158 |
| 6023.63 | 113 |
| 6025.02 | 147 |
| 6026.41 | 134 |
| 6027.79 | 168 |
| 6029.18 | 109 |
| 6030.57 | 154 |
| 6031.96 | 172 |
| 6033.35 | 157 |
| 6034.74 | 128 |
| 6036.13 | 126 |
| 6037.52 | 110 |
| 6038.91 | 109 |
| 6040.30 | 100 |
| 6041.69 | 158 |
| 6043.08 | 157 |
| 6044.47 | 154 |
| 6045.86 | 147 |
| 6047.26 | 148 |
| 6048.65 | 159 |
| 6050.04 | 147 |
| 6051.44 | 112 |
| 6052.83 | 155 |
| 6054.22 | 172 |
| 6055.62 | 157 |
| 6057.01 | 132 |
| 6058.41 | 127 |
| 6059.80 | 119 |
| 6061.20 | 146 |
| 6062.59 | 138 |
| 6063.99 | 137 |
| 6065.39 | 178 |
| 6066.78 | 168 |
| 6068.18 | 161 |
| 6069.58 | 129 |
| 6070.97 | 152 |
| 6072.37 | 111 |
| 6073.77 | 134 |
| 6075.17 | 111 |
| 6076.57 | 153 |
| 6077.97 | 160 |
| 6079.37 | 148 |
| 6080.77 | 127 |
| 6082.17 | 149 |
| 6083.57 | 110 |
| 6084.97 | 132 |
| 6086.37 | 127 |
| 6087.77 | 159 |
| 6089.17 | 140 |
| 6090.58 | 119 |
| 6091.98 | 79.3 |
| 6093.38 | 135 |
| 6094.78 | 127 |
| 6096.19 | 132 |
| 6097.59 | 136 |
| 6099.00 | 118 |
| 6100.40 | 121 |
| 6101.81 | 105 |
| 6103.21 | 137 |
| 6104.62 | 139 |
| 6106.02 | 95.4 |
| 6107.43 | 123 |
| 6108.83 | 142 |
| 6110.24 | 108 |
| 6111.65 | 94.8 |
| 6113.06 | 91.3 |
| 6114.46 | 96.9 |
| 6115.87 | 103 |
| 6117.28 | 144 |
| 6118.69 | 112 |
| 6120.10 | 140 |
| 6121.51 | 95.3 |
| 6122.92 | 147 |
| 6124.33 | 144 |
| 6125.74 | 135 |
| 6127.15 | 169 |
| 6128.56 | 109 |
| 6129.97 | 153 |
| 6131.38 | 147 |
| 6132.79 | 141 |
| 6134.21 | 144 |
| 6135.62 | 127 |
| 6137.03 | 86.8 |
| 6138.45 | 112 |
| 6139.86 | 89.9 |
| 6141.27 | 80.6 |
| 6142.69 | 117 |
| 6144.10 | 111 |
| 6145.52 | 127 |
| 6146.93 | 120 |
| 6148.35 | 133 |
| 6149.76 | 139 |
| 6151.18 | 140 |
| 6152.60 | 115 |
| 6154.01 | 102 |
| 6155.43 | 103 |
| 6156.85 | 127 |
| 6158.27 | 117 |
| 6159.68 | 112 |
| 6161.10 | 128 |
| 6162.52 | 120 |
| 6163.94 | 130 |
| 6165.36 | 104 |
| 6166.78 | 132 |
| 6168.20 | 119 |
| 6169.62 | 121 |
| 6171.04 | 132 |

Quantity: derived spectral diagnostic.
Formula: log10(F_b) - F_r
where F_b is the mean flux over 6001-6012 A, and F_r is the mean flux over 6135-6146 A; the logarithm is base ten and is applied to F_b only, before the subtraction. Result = -104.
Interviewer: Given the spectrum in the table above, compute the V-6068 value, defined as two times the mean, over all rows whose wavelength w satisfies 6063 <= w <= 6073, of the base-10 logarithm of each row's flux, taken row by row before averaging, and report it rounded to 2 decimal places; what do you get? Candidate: 4.33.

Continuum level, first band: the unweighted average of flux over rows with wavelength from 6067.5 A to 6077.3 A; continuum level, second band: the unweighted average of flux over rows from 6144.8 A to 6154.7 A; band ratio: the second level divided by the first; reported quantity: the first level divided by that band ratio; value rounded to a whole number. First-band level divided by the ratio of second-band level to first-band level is 147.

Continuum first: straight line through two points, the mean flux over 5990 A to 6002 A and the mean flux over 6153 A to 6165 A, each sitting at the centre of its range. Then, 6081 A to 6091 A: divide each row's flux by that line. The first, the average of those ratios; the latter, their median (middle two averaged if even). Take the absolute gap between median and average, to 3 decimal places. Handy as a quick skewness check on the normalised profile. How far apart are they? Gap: 0.015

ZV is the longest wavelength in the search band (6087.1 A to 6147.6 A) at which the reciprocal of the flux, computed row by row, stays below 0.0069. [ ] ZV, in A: 6131.38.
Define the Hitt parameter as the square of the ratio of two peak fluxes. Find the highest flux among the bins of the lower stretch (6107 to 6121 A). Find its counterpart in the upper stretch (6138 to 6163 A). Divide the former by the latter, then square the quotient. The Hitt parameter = 1.1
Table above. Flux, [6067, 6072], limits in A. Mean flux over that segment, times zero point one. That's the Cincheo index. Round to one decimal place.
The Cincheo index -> 14.7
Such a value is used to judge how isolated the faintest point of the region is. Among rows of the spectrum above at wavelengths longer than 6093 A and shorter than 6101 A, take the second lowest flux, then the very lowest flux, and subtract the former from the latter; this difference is -3.0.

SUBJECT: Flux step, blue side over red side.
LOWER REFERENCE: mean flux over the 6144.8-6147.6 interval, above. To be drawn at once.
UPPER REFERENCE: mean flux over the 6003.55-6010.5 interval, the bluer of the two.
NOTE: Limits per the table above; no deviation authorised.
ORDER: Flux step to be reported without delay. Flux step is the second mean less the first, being 19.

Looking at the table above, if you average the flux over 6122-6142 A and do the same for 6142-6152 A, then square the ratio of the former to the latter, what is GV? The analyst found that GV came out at 1.01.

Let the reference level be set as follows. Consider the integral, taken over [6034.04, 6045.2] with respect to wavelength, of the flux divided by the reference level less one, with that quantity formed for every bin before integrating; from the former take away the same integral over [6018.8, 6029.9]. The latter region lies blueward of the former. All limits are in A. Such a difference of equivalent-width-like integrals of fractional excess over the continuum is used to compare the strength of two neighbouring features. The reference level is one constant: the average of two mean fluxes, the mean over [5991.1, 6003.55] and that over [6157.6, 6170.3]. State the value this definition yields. -0.74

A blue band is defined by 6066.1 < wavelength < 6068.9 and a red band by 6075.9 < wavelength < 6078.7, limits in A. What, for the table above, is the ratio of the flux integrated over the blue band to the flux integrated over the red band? 1.0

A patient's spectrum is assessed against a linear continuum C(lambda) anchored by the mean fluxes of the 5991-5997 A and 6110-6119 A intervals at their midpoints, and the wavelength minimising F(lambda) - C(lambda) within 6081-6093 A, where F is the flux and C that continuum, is 6091.98 A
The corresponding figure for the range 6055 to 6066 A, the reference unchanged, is 6059.80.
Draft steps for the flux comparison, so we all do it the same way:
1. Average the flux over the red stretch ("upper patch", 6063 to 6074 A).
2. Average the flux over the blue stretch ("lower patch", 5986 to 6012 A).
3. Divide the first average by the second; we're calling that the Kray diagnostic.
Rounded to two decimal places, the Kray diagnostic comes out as 1.14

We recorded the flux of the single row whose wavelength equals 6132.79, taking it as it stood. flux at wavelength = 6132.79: 141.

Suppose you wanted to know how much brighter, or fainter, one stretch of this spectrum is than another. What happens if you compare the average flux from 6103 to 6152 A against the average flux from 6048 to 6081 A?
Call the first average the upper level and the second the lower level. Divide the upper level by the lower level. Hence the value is 0.86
